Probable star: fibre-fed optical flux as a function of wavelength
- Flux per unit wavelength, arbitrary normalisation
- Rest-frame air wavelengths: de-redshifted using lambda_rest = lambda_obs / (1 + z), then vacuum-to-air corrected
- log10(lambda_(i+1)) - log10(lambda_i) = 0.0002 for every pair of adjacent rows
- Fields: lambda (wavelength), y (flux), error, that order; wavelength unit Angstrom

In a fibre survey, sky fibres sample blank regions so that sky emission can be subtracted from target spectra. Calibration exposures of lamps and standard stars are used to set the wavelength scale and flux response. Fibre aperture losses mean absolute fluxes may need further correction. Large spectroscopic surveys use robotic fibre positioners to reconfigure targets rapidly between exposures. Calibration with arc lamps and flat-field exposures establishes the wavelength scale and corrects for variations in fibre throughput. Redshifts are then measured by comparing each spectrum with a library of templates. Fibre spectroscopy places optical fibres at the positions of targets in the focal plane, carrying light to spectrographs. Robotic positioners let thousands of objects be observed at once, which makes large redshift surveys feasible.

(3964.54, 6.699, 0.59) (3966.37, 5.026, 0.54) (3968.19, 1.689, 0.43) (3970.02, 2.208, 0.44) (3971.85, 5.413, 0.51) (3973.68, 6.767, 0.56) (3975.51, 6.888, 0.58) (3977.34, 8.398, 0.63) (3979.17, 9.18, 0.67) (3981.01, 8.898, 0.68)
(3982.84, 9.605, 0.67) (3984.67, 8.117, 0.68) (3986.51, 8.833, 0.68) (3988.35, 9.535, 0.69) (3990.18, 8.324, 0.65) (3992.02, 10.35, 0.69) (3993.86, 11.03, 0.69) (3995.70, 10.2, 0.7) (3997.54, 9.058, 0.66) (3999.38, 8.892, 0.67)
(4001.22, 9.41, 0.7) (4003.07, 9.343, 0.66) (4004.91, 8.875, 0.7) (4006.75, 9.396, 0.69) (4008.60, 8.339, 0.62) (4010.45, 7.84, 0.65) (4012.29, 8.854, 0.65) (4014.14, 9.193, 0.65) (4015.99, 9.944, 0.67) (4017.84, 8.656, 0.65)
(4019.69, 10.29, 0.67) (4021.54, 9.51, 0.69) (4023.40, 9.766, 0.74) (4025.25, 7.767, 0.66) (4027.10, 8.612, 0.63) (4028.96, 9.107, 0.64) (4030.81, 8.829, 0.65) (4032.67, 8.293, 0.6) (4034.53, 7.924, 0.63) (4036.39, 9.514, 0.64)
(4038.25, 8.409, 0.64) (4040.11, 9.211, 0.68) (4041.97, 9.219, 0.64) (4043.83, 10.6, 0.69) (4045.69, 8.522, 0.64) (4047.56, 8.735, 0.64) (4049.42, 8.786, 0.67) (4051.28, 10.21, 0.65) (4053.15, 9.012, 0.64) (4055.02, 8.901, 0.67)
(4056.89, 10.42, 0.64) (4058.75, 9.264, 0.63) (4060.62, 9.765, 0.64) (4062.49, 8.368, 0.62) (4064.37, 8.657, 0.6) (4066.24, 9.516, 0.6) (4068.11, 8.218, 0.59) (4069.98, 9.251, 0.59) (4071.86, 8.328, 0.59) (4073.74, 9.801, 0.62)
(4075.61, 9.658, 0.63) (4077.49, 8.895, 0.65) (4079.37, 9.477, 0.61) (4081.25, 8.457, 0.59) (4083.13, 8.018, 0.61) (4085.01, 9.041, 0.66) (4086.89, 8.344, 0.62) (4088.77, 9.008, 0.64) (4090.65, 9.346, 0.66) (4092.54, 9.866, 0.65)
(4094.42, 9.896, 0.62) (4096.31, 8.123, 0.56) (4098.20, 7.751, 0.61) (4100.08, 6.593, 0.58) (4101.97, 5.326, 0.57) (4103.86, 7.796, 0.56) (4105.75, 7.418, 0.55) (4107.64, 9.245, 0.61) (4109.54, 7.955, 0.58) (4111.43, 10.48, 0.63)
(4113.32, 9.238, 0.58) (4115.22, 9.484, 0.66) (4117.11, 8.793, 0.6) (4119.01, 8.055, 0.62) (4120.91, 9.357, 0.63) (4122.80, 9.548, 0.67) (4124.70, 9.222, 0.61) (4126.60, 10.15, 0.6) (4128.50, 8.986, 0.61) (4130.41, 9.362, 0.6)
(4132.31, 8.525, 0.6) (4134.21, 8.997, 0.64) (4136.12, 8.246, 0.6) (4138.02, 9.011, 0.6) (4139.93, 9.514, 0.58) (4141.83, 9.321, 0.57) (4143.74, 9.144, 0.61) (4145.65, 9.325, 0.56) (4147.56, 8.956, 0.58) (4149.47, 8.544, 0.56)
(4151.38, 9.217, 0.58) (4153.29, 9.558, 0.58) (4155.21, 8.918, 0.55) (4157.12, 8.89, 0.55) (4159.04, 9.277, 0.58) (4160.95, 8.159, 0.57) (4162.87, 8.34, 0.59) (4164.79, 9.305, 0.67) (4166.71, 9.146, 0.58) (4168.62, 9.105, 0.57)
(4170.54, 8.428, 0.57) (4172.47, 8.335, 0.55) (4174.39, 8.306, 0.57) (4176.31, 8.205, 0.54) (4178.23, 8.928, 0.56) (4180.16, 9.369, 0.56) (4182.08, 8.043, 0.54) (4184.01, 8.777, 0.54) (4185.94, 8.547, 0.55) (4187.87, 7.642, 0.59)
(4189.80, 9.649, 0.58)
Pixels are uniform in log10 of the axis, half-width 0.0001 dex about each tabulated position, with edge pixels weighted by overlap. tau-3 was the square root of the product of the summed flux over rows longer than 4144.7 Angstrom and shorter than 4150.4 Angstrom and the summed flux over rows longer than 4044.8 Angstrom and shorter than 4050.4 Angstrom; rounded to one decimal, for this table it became 26.4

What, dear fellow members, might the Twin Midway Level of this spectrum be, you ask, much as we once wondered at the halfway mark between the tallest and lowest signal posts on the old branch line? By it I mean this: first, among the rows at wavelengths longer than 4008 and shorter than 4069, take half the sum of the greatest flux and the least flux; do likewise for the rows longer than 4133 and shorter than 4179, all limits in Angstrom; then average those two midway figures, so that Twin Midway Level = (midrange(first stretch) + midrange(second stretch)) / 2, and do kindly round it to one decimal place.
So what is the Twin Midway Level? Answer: 9.0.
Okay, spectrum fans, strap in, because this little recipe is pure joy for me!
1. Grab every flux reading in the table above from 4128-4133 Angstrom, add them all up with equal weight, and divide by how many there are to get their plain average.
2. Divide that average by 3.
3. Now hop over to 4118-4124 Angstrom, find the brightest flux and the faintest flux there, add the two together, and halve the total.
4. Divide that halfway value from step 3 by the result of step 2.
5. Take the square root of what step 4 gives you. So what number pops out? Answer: 1.72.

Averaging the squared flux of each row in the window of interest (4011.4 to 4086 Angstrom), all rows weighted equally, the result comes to 82.8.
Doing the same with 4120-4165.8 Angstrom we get 82.6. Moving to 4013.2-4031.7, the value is 84.5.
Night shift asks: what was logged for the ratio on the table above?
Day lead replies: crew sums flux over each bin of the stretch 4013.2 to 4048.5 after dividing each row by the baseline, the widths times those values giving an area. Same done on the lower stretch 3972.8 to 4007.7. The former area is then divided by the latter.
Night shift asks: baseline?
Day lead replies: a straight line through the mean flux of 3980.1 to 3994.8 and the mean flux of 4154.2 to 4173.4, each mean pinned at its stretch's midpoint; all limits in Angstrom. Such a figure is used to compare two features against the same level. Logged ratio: 1.03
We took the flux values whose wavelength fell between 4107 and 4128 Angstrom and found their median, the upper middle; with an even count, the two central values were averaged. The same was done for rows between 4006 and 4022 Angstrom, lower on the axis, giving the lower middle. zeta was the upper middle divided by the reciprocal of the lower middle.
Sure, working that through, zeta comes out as 85.0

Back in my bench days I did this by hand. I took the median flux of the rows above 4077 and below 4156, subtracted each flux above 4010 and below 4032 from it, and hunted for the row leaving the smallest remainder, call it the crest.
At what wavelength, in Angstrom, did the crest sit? 4019.69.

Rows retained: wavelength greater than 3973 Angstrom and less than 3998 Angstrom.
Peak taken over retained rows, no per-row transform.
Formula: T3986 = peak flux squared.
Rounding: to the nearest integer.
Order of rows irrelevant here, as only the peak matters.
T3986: 122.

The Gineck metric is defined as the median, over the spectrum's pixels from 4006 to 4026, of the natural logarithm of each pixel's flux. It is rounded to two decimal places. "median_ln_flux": 2.22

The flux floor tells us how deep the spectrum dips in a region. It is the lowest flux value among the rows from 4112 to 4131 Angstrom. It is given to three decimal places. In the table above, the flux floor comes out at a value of 8.055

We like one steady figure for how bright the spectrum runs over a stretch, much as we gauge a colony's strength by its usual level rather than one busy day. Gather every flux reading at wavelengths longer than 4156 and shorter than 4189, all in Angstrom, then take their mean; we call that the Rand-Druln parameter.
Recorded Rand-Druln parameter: 8.64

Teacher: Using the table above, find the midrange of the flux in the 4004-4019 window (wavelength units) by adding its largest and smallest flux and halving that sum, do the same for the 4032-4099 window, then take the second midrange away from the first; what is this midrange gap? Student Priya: -0.28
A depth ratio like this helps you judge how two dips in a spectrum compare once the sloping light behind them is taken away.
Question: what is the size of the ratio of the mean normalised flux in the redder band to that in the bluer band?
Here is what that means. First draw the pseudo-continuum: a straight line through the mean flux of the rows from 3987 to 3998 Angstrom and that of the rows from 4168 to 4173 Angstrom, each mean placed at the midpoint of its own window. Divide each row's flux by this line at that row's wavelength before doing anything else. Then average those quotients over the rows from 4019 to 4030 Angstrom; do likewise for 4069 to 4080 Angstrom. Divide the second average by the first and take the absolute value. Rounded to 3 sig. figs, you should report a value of 1.04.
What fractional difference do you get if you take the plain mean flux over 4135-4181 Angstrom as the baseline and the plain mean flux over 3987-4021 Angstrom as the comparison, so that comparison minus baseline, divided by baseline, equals 0.046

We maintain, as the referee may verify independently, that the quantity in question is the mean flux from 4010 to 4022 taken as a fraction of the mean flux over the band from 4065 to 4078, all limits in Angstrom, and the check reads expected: 1.01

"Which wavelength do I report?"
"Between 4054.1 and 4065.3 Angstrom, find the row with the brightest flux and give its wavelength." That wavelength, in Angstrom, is 4056.89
